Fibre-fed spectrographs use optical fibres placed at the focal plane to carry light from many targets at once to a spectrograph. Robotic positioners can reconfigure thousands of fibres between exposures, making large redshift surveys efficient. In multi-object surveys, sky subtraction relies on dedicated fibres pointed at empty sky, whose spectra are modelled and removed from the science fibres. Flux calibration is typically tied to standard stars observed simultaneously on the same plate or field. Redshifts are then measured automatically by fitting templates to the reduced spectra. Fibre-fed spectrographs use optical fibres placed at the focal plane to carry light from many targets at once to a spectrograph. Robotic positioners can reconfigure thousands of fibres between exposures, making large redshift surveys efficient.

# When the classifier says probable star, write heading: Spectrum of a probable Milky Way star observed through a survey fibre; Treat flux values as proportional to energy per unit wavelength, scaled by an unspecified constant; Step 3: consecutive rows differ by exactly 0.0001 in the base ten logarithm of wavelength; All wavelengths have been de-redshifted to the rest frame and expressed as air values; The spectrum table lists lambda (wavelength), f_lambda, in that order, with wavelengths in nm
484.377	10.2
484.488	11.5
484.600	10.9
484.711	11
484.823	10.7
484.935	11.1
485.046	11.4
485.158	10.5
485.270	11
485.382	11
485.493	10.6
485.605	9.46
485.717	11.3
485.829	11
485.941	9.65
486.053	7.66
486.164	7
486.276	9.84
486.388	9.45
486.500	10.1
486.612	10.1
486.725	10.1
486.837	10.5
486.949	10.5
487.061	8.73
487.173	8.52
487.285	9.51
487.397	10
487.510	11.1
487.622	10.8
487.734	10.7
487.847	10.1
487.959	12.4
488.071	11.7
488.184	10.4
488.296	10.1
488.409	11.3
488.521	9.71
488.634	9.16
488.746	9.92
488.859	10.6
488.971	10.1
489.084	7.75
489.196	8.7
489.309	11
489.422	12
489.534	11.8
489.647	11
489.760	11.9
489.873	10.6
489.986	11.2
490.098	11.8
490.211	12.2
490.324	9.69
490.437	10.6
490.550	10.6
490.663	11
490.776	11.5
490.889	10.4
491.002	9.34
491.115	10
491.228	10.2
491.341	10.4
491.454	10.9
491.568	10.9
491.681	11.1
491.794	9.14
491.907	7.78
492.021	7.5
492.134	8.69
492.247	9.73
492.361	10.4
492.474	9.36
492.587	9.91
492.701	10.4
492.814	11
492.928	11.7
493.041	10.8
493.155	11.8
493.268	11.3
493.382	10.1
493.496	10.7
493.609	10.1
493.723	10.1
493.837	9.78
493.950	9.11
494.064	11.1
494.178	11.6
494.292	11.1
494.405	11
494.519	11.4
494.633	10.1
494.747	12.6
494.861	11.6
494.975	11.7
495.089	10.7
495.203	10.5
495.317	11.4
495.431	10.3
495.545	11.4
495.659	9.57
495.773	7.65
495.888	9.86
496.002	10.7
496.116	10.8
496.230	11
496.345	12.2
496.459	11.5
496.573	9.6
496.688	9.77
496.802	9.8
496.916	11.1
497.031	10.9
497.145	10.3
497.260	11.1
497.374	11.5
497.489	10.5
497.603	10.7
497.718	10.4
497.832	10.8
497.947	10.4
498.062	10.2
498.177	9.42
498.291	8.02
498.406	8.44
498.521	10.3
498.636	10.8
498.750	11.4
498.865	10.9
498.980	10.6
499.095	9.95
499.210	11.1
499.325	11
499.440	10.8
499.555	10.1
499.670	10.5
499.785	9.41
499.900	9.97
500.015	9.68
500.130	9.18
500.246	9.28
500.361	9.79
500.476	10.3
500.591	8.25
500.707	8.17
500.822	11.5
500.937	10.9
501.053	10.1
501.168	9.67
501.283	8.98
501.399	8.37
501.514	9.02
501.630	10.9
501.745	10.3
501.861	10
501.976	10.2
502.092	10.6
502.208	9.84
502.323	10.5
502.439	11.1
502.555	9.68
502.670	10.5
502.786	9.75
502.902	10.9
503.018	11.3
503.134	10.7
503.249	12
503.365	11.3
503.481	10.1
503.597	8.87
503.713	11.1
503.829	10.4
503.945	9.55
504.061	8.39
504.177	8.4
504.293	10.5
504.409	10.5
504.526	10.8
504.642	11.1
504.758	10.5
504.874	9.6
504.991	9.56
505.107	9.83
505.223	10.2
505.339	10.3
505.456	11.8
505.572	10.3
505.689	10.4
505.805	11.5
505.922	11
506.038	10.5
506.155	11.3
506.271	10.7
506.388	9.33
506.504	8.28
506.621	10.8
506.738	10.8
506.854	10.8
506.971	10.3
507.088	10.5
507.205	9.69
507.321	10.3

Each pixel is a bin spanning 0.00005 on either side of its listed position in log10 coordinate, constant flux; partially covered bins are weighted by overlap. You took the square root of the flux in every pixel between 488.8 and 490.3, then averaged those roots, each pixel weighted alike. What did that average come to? 3.28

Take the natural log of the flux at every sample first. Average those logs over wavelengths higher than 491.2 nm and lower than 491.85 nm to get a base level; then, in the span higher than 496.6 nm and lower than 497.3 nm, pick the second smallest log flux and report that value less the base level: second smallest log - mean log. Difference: -0.06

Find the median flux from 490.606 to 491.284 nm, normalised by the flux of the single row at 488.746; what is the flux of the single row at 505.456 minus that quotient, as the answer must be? 10.8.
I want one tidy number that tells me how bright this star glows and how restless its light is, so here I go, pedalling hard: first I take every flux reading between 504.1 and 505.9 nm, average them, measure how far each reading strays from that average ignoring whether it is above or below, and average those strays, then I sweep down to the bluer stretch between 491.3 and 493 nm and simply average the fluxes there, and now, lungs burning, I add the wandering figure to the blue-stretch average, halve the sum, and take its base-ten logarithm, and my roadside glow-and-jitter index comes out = 0.720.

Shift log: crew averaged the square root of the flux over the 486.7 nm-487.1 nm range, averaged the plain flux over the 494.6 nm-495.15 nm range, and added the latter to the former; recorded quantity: 14.5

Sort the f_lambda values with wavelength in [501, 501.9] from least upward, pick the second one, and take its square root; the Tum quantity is 3.00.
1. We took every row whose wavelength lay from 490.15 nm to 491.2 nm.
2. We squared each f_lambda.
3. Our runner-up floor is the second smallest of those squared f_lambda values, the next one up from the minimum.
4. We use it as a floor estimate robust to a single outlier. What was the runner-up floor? 94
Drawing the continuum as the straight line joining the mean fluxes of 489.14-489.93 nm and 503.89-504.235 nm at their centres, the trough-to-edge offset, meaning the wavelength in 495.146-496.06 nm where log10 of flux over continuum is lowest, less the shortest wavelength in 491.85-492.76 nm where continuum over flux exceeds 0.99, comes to 3.87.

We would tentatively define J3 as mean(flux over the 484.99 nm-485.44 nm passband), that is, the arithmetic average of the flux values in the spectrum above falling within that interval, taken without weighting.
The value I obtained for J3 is 11.0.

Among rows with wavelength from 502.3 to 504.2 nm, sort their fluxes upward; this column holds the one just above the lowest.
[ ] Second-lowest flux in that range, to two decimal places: 8.40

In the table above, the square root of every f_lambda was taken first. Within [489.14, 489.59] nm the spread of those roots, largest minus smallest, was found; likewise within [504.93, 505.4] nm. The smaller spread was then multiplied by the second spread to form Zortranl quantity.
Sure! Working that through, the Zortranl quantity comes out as 0.014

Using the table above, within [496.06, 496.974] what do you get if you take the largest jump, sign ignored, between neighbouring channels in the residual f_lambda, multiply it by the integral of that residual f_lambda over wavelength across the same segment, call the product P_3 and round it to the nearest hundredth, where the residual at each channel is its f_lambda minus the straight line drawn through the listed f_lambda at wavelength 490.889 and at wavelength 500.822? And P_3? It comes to -0.53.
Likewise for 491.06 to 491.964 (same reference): -0.74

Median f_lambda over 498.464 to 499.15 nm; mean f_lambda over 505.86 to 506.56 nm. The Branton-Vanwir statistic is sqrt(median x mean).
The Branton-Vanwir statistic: 10.4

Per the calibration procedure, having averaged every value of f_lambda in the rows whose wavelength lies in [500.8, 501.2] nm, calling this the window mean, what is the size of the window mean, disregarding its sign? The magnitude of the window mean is 10.5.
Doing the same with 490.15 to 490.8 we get 10.9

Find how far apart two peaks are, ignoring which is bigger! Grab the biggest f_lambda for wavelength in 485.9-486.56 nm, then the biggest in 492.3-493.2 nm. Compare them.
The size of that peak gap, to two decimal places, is 1.70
